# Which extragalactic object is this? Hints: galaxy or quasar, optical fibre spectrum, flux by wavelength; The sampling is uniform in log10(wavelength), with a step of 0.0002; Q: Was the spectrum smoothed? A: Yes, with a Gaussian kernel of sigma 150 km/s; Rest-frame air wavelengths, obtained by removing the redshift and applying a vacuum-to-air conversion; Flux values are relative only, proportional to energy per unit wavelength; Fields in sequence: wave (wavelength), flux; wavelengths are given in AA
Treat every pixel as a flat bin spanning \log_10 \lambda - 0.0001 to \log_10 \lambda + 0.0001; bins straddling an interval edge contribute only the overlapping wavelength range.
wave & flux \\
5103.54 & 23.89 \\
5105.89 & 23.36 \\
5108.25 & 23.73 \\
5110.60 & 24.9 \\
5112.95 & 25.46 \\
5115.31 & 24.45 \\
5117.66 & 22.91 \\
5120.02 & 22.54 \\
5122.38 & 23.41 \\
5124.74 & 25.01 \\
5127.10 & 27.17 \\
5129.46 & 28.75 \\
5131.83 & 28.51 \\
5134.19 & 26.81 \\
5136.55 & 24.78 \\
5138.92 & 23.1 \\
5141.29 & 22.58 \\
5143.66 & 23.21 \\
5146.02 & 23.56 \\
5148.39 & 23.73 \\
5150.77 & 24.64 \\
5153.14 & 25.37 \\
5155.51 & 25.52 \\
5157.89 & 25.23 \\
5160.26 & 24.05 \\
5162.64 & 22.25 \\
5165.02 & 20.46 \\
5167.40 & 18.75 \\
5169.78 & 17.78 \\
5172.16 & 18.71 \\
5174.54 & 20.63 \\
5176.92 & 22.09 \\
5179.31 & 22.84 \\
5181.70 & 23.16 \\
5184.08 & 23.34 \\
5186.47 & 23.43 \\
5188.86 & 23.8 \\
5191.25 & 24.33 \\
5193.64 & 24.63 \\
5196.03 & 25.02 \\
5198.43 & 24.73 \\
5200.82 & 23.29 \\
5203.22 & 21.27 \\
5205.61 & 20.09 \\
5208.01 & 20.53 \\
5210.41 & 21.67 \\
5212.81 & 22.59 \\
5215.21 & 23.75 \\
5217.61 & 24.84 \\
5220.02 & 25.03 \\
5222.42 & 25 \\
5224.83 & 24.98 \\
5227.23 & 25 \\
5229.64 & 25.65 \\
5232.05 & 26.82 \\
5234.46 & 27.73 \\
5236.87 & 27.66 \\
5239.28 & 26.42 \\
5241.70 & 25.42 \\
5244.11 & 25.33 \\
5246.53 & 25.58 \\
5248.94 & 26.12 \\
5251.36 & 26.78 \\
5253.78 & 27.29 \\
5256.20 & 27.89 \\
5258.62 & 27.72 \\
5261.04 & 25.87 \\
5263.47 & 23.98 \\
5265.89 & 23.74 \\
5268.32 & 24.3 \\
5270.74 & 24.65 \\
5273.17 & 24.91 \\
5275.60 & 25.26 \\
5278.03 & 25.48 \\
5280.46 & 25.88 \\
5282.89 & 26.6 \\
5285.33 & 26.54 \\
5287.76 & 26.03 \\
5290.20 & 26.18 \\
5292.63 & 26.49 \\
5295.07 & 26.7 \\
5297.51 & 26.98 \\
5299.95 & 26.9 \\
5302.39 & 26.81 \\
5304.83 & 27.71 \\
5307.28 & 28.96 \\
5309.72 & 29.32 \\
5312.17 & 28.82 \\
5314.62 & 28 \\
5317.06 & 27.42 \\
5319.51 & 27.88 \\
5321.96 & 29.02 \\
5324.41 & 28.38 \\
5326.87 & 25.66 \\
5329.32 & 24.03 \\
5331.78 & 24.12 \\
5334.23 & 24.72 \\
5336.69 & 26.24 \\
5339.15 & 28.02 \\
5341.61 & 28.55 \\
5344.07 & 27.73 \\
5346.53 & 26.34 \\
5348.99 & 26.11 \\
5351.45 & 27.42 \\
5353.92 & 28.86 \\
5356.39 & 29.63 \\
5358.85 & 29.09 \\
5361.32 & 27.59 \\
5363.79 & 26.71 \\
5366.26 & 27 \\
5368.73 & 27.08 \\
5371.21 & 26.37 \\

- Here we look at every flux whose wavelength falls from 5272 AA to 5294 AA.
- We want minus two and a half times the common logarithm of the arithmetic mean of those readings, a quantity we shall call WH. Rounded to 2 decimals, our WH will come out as -3.53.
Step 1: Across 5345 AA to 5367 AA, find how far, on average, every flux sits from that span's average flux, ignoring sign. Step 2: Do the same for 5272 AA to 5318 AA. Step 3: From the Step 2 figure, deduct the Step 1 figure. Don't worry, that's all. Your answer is -0.1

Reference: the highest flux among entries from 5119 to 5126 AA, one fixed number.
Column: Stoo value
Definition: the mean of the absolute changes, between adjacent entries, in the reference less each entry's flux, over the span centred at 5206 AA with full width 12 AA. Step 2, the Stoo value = 1.2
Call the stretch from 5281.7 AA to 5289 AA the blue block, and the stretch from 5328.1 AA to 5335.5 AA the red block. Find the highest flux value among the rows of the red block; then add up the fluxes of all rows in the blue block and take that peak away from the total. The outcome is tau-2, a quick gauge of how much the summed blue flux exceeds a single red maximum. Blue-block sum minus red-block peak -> 54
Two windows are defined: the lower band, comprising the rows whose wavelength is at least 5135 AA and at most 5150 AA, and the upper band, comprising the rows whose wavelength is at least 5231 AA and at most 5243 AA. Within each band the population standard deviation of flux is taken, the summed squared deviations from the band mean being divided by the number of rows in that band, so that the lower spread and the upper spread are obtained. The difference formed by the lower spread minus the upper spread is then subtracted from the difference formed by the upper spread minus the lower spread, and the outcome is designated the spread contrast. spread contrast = 0.3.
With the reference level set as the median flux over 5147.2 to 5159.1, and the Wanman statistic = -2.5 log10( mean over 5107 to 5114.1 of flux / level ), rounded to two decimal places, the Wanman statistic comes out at 0.02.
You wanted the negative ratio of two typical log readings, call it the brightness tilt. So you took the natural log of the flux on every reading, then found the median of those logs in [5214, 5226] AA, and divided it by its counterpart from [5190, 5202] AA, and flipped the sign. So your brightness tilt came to -1.004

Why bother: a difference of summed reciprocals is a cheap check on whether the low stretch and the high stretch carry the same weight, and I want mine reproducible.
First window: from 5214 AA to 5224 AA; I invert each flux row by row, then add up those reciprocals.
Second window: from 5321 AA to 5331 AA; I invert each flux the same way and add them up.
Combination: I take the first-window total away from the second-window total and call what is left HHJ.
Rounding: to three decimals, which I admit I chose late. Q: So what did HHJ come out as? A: -0.012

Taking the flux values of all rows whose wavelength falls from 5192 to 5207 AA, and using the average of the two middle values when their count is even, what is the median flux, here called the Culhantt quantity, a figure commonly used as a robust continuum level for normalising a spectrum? 24.0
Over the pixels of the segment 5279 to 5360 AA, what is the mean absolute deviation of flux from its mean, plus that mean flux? 28.4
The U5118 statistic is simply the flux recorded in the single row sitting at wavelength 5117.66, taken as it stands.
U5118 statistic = 22.91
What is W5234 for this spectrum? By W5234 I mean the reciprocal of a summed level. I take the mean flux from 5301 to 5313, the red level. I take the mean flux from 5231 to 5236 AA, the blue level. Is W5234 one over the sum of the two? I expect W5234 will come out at 0.0180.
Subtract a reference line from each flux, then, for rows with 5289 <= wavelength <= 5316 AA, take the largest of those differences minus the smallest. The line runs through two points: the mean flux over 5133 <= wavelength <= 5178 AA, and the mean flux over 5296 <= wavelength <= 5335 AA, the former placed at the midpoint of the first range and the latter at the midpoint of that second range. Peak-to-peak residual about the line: 2.6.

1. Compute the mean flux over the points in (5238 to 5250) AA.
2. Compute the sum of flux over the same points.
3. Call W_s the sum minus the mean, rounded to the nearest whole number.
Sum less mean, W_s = 103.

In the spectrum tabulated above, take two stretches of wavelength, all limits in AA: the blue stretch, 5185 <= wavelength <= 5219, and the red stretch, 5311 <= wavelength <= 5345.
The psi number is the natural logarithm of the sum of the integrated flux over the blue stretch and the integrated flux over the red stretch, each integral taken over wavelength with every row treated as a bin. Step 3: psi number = 7.44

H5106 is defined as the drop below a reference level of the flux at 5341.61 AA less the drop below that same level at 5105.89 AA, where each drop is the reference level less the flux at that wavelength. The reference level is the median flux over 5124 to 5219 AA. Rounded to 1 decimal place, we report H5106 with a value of -5.2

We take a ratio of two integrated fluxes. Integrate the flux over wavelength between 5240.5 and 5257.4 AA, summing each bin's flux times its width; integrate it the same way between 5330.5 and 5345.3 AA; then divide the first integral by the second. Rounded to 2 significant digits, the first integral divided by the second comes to 1.1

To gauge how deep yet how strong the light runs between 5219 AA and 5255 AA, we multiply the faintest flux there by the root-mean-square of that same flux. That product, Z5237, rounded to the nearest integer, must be 651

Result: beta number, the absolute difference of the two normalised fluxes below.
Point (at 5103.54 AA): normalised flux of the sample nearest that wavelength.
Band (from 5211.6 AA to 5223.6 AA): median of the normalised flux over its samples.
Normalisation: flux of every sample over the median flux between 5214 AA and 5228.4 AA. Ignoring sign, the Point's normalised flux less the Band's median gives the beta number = 0.04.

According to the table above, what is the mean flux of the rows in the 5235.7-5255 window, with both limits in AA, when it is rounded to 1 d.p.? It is 26.3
